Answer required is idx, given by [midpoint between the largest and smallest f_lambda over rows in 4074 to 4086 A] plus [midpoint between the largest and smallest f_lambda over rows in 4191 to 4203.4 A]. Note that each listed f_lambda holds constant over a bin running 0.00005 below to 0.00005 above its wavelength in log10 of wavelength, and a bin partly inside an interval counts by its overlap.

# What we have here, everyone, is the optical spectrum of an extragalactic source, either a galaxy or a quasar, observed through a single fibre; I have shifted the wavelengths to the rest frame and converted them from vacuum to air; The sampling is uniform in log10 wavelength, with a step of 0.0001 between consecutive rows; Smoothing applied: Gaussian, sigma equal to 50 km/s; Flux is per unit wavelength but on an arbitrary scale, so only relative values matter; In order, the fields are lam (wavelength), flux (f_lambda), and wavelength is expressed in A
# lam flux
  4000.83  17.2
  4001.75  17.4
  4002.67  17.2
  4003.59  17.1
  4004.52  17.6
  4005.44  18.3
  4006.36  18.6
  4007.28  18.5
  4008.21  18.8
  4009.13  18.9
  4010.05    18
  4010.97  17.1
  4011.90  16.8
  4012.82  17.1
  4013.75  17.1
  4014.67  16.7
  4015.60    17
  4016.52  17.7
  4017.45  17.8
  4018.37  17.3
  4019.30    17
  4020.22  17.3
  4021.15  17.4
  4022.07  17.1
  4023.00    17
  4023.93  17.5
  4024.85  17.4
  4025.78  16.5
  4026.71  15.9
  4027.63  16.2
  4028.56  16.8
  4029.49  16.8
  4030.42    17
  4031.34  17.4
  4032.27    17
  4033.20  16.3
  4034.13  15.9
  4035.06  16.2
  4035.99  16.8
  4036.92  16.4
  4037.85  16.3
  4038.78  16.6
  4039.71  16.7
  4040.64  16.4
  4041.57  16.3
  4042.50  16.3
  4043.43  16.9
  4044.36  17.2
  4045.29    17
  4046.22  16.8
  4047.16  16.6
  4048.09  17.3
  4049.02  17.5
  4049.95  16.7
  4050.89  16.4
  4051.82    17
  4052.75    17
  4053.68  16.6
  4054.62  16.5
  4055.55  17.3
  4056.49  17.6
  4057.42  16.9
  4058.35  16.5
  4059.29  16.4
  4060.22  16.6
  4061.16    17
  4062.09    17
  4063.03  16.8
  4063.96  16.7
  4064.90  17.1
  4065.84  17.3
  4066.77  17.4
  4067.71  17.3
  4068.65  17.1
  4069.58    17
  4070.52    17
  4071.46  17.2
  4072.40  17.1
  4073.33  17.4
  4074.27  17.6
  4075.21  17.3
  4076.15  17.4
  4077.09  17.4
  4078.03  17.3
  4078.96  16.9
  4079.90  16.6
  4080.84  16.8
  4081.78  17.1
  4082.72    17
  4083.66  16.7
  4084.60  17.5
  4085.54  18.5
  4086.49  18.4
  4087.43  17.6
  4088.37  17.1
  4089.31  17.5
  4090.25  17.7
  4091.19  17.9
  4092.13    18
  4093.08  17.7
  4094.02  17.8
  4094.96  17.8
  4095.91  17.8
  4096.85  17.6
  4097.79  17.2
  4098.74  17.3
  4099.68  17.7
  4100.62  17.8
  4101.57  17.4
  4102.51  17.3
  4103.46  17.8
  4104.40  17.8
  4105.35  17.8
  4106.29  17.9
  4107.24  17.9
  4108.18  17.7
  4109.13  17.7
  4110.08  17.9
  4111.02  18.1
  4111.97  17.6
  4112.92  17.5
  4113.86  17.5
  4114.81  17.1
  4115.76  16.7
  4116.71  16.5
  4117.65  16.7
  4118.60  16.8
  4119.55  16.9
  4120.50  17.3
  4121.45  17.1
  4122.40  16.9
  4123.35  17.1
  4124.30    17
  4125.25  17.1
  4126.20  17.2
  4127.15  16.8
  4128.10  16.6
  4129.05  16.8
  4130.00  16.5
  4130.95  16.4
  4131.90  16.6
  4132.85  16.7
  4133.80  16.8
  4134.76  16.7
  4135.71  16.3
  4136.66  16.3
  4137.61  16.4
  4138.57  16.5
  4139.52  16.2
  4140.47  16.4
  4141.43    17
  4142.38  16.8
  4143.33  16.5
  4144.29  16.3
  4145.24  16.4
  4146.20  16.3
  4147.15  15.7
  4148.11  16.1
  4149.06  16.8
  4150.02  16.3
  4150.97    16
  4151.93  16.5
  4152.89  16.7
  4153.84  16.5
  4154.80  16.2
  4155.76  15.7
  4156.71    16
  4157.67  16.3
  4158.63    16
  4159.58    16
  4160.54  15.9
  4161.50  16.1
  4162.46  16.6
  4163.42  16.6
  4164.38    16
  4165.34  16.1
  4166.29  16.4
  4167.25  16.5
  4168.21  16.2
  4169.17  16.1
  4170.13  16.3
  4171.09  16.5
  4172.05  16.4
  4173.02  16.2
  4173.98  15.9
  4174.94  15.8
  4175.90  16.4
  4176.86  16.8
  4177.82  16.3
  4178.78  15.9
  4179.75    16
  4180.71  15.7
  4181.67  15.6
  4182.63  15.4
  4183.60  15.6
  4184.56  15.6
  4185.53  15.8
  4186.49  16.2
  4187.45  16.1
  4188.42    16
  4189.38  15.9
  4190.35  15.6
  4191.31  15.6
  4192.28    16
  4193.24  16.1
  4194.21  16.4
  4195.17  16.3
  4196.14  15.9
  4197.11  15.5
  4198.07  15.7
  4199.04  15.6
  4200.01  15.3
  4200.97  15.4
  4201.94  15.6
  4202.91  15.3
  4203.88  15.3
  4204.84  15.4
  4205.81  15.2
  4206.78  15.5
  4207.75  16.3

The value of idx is 33.4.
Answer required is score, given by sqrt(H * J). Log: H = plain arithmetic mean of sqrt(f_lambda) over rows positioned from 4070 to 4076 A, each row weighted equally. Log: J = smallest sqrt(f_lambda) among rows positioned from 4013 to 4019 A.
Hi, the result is 4.12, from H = 4.16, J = 4.09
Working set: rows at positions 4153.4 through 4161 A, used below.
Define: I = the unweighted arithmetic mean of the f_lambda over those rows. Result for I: 16.1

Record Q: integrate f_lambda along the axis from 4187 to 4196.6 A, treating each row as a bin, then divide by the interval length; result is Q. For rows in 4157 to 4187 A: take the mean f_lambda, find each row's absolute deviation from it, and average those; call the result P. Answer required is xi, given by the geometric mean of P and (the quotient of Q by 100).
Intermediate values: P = 0.27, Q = 16.0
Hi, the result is 0.21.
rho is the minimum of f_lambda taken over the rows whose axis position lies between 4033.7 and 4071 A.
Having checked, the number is 15.9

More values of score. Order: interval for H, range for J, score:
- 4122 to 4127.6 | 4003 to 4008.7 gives 4.13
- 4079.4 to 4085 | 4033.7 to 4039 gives 4.05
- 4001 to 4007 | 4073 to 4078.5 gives 4.18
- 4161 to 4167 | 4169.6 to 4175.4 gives 4.01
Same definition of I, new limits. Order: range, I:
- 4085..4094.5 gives 17.8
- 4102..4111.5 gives 17.8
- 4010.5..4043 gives 16.8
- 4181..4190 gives 15.8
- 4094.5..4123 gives 17.4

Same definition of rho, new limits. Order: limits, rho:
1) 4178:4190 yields 15.4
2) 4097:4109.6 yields 17.2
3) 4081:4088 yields 16.7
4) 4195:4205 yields 15.3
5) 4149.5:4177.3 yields 15.7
